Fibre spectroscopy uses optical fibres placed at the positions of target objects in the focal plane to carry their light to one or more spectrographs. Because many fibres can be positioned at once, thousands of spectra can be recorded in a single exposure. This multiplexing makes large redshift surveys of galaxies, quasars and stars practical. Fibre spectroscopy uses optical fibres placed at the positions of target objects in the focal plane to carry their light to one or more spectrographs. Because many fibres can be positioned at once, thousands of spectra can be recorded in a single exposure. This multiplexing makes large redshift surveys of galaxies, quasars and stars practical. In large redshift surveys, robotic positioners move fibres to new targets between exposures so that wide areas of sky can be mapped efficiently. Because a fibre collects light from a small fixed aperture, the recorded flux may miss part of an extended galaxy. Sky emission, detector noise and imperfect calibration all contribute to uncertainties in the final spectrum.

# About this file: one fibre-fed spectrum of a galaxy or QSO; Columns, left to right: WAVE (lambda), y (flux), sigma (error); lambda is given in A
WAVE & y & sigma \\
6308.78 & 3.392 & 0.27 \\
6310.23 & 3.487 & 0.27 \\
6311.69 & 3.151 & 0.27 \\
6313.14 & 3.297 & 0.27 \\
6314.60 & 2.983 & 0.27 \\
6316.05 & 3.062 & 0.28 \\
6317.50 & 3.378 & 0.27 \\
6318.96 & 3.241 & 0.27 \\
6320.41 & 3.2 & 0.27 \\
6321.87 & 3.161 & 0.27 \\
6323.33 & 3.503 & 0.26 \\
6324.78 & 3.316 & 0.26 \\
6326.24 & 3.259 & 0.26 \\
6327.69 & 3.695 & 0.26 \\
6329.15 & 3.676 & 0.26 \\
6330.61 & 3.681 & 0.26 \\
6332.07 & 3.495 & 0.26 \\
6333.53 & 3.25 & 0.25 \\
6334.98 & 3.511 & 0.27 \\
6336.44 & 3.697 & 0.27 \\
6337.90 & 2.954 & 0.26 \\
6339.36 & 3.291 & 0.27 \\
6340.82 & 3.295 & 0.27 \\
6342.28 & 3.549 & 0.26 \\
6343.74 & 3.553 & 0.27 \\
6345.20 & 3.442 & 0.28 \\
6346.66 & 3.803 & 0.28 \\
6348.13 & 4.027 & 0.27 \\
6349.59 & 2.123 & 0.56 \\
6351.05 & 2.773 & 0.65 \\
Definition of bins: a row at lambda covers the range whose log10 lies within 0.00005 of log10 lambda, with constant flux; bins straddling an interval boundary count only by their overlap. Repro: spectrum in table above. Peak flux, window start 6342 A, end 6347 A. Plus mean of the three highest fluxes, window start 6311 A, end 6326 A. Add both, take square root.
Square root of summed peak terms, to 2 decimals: 2.68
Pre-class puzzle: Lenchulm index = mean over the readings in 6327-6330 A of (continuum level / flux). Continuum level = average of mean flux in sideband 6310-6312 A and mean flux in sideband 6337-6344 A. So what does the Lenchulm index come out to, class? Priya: 0.90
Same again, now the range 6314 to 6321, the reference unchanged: 1.05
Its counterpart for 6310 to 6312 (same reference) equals 1.00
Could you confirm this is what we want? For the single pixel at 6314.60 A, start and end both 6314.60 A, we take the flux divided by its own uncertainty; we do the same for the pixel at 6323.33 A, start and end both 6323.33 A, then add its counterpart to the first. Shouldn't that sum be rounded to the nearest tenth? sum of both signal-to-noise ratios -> 24.5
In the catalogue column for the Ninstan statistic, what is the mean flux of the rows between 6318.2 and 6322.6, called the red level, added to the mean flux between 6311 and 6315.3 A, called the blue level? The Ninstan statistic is 6.34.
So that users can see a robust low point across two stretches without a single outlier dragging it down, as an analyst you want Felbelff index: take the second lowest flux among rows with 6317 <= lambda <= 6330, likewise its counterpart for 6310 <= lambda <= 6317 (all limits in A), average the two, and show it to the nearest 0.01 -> 3.13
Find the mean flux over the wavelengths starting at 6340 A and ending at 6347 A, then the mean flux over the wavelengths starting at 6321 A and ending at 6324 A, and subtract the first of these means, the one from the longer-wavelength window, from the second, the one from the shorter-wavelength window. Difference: -0.20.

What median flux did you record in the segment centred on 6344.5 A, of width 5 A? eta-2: 3.55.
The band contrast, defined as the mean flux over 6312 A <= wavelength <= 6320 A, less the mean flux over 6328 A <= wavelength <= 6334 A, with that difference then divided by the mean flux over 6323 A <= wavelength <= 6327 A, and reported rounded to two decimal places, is -0.10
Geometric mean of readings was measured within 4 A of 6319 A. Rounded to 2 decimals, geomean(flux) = 3.21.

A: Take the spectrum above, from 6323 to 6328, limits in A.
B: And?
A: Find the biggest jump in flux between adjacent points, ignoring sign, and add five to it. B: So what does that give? 5.44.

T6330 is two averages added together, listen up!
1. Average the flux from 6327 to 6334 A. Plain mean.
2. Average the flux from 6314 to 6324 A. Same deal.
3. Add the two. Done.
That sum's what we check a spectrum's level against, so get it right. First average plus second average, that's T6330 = 6.78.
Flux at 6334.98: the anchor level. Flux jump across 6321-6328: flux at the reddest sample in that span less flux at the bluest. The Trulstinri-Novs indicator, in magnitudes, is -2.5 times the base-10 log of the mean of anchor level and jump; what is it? -0.76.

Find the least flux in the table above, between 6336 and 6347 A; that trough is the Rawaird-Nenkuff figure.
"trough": 2.954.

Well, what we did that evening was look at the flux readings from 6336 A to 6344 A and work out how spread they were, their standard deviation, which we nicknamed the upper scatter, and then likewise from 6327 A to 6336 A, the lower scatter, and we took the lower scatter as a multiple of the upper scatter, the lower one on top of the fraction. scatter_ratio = 0.65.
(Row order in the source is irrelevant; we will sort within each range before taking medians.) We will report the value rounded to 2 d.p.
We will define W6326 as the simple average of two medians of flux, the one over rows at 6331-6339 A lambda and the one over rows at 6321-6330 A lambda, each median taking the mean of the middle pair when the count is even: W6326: 3.45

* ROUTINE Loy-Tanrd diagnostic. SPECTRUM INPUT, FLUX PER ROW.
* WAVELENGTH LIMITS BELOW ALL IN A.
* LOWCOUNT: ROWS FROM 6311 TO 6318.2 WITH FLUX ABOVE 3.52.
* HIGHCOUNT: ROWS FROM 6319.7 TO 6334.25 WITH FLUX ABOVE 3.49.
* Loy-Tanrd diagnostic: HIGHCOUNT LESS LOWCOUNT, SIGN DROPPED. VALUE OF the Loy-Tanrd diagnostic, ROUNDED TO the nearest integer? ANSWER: 5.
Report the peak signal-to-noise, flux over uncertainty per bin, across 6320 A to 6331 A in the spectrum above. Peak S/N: 14.2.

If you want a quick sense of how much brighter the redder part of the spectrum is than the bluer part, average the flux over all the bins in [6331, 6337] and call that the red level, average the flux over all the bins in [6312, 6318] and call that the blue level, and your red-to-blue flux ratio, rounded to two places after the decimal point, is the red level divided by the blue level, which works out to 1.10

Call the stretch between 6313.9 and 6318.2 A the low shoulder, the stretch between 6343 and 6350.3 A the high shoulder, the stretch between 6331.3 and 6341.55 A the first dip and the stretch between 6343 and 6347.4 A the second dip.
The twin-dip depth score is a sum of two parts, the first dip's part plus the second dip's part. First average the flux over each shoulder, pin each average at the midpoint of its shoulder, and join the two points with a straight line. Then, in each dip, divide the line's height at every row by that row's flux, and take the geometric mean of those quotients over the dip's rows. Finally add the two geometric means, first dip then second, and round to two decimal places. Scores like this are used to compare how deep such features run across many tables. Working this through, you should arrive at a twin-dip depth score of 1.93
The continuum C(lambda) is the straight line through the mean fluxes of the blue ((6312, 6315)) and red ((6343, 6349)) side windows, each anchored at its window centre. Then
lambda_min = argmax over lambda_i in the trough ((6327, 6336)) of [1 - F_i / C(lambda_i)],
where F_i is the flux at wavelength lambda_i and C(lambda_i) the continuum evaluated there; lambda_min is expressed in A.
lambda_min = 6333.53 A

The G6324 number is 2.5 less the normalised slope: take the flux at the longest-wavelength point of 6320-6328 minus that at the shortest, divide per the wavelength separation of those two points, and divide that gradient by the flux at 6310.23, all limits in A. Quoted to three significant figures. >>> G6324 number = 2.48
